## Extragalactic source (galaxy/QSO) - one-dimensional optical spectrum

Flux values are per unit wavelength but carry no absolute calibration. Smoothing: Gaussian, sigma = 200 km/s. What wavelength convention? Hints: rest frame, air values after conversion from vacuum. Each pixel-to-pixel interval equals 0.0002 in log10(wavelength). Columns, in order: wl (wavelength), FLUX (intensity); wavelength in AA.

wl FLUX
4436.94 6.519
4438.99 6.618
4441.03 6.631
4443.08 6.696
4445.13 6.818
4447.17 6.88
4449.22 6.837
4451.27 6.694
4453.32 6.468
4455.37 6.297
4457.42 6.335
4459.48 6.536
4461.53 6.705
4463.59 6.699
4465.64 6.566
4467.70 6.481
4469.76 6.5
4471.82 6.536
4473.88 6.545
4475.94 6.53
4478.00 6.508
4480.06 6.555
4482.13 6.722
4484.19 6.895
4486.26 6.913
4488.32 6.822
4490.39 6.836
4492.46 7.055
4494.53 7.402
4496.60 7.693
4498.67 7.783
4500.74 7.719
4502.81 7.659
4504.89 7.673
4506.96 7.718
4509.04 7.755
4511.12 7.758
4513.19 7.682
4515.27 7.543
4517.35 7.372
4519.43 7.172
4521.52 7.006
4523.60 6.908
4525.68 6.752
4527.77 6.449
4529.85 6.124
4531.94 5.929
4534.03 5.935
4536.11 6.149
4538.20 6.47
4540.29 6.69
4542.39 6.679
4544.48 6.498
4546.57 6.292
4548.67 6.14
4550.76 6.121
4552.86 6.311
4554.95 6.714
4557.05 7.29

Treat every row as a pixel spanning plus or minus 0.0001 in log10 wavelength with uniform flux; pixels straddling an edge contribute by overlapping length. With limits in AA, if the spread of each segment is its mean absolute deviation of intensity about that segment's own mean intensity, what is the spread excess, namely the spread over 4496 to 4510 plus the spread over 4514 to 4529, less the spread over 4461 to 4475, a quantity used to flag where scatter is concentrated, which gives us 0.25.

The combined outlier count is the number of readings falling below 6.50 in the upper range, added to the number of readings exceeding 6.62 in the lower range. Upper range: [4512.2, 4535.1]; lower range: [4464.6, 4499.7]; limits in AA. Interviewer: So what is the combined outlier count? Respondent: 13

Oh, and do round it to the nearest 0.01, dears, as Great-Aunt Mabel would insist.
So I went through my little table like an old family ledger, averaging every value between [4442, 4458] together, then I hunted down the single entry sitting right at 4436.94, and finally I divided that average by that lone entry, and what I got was 1.02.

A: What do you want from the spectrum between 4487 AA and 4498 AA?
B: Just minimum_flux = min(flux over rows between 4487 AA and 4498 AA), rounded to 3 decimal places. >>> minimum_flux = 6.822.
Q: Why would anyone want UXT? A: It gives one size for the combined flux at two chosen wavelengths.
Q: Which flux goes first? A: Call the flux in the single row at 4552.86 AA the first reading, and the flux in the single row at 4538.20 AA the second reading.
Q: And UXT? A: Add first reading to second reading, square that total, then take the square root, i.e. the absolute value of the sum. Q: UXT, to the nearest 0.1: 12.8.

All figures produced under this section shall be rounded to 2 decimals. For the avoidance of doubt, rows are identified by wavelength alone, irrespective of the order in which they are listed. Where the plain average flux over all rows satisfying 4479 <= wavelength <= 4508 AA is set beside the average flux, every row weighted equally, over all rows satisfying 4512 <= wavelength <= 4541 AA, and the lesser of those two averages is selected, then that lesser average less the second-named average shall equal 0.00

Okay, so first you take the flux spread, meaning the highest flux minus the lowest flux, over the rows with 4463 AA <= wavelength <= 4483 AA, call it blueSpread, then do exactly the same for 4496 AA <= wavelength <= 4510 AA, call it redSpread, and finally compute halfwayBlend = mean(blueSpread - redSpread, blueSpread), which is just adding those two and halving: 0.18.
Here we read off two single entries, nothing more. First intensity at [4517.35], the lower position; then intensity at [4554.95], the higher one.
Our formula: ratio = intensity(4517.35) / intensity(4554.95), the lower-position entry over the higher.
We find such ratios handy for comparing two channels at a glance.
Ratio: 1.098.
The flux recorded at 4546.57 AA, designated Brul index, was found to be 6.292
